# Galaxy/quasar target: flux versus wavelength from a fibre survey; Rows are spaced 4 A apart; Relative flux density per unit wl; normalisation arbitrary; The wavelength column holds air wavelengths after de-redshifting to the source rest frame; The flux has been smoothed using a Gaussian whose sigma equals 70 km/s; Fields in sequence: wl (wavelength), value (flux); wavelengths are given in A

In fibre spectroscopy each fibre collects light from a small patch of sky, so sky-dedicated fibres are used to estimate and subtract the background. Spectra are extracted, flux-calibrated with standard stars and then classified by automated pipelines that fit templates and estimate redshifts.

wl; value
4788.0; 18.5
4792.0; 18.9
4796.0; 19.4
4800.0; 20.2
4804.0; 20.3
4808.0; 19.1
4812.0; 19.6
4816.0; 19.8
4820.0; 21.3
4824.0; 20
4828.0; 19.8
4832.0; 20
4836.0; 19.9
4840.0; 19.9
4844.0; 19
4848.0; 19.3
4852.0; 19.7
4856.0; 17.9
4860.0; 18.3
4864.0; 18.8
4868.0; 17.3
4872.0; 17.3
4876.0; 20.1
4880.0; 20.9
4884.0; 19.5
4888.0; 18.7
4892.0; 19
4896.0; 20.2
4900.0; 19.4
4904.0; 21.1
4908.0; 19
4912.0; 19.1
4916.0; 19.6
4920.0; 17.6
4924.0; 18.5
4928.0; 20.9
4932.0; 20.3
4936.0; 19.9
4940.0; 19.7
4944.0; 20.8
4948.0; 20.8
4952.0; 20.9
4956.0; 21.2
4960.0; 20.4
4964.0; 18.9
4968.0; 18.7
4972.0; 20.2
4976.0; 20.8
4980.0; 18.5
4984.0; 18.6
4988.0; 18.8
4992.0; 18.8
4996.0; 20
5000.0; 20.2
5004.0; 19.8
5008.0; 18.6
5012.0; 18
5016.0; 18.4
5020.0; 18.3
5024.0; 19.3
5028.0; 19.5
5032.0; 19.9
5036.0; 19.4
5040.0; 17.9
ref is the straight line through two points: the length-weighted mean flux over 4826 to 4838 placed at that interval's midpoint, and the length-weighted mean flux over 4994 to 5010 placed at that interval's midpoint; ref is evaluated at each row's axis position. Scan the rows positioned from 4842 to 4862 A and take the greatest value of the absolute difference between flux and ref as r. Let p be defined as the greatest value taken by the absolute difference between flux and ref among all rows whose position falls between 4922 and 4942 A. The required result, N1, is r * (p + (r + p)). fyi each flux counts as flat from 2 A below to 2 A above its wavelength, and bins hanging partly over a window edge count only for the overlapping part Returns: 9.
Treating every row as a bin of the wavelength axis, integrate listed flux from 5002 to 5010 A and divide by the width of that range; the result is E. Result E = 19.2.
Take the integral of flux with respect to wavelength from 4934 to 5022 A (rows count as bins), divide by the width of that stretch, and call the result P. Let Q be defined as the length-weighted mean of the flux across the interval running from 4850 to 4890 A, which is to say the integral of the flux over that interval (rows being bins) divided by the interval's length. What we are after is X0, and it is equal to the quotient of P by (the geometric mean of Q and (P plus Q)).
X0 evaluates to 0.727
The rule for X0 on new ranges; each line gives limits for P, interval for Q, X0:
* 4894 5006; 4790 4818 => 0.710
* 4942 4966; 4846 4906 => 0.743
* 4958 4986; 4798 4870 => 0.707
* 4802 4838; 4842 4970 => 0.721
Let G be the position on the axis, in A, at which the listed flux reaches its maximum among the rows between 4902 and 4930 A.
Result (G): 4904.0 A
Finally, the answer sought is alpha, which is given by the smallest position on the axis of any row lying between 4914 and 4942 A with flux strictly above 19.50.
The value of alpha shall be 4916.0 A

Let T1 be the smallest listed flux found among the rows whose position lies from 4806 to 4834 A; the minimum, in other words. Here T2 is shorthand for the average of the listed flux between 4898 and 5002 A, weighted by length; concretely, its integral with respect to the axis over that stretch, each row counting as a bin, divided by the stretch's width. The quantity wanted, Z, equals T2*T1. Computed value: 377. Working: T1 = 19.1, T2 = 19.7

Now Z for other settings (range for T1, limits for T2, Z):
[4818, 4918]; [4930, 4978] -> 350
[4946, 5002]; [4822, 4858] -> 361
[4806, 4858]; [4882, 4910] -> 350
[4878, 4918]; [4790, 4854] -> 370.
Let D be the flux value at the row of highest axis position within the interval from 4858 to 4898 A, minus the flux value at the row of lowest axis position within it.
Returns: 1.9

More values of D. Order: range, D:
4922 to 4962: 1.9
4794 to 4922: -1.8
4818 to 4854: -1.6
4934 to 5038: -0.5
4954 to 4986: -2.6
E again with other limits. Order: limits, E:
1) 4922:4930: 19.7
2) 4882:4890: 19.1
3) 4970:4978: 20.5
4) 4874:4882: 20.5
